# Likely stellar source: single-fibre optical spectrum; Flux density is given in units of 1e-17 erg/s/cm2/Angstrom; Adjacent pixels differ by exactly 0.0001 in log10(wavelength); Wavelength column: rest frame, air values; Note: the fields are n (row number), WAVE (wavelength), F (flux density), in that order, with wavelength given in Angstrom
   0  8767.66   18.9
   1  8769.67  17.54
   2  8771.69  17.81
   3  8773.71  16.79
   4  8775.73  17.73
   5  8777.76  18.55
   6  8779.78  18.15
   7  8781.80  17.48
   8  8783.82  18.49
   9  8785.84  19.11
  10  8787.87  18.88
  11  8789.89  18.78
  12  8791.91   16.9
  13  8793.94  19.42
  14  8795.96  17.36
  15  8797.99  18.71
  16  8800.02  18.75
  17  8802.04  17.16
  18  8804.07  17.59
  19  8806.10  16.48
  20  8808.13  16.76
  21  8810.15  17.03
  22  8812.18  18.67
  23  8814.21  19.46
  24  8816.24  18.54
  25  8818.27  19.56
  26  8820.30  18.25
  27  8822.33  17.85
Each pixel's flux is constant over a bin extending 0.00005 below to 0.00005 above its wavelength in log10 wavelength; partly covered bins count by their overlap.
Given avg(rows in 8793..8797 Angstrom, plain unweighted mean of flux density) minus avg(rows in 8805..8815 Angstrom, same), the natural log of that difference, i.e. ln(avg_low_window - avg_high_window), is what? -0.3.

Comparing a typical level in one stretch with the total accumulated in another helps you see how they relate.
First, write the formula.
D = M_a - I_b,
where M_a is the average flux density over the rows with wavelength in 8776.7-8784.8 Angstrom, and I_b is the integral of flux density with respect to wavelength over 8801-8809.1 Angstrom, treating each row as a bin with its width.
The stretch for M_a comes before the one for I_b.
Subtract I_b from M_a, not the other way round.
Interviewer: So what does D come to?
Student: -120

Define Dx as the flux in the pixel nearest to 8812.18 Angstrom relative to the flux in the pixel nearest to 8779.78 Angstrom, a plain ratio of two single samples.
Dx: 1.03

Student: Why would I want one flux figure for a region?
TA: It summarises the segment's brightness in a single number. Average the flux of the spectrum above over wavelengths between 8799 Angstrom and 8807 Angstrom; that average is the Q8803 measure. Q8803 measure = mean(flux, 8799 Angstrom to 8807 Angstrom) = 17.5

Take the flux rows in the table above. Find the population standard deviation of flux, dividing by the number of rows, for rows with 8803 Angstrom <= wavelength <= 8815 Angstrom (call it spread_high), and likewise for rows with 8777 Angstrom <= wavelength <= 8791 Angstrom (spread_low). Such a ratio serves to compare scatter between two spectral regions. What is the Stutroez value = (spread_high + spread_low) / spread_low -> 3.1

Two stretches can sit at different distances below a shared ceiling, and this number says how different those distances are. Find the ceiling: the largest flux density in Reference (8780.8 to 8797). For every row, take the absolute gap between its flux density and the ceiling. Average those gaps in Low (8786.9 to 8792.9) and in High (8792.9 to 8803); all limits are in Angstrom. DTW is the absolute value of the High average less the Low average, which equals 0.1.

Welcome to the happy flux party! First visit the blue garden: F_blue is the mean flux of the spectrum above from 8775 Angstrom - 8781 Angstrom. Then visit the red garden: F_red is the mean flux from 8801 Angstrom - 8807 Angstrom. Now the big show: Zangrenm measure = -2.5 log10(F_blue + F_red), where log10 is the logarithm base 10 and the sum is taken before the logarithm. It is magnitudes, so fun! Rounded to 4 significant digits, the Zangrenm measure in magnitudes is -3.867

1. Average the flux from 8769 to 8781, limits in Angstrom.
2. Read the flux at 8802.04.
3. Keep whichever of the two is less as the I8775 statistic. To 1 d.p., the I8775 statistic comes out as 17.2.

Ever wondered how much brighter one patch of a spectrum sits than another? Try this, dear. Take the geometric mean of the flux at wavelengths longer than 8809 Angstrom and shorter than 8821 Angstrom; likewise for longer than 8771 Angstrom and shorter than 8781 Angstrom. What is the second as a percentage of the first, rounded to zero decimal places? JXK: 96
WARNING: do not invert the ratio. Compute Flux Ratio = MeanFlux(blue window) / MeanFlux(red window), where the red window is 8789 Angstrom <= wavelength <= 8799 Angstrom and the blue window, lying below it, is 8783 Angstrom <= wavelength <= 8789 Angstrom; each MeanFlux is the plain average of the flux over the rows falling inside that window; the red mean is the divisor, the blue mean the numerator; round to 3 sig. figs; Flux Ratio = 1.03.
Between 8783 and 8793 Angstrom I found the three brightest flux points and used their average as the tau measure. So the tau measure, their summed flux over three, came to 18.92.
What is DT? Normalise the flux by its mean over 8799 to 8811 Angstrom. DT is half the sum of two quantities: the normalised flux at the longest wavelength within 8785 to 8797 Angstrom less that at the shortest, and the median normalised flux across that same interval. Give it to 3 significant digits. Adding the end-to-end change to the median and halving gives 0.494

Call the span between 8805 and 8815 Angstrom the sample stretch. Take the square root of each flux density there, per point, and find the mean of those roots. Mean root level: 4.20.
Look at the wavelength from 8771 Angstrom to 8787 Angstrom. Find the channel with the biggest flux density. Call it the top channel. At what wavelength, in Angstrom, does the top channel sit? 8785.84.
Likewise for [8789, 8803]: 8793.94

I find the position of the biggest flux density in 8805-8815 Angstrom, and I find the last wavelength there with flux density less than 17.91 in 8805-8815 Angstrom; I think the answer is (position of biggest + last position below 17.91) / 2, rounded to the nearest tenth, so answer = 8812.2 Angstrom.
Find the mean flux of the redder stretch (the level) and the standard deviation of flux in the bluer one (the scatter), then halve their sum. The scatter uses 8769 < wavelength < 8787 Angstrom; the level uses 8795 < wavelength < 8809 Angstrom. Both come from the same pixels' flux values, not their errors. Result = 9.1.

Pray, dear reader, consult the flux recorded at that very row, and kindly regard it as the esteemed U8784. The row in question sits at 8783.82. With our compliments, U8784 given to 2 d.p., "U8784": 18.49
